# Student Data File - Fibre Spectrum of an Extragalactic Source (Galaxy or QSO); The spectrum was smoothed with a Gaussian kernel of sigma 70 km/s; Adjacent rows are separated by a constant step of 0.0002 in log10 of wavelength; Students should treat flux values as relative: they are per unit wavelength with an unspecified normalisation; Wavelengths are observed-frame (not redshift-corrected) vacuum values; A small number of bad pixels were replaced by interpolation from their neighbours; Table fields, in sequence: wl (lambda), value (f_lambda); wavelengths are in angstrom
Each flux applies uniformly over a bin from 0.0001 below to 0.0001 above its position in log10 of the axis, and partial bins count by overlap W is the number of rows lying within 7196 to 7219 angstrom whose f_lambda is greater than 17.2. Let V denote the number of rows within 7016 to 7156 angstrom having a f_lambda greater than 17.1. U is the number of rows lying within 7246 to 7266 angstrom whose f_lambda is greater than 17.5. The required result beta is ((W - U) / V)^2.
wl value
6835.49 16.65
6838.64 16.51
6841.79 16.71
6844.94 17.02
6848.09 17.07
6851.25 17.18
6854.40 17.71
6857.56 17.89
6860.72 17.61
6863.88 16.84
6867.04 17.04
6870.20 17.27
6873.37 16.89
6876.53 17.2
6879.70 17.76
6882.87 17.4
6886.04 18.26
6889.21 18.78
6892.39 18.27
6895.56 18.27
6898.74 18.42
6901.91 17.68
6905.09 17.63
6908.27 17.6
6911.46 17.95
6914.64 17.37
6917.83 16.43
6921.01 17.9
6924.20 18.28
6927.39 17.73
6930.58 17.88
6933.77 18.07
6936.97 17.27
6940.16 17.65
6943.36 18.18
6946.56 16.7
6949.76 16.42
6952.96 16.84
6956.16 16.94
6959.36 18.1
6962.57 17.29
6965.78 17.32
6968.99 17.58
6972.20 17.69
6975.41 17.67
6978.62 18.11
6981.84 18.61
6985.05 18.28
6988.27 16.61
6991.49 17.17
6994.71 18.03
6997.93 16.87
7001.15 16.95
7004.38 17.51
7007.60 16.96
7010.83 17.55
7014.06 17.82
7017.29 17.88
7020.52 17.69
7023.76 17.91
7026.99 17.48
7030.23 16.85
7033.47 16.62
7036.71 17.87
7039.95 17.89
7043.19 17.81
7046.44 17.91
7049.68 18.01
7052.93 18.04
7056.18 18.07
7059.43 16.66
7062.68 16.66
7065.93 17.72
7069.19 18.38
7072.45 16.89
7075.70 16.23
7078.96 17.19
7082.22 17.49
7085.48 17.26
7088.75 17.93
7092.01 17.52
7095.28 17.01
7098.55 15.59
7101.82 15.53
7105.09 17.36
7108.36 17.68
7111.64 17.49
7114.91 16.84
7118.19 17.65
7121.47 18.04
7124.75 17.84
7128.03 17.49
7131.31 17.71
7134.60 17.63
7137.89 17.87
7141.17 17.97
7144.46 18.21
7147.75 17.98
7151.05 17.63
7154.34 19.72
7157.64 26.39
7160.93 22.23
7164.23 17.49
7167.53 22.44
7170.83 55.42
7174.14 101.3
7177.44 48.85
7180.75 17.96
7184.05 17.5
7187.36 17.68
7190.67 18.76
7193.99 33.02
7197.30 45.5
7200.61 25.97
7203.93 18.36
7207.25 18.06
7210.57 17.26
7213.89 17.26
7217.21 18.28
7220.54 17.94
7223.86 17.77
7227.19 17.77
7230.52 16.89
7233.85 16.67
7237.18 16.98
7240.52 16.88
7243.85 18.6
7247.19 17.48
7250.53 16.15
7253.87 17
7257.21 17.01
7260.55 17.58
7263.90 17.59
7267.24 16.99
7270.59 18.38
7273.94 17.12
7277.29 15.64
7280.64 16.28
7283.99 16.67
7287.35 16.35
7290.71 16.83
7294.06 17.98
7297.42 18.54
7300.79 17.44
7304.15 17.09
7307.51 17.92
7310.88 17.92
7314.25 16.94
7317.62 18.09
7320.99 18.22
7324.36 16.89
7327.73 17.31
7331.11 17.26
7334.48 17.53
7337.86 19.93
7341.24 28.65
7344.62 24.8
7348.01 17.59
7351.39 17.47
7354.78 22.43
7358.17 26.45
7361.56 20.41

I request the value 0.02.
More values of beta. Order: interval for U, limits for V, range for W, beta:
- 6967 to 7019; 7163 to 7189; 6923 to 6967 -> 0.02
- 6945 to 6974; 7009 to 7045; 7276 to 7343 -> 1.00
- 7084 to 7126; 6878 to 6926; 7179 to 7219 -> 0.18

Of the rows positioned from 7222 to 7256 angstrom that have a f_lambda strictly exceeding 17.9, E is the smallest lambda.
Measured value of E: 7243.85 angstrom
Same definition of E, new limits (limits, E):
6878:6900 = 6886.04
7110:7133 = 7121.47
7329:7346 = 7337.86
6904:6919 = 6911.46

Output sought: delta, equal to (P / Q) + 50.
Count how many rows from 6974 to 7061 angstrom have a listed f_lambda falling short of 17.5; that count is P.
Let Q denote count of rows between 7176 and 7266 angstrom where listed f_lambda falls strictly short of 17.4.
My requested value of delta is 51.0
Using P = 9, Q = 9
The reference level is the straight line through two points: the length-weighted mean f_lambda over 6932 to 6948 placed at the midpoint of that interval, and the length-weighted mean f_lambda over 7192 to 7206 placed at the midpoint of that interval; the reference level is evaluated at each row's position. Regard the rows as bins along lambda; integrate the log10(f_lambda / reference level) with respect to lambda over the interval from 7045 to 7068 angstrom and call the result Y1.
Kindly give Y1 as -2.8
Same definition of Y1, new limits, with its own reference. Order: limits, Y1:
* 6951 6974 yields -0.7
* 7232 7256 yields -6.6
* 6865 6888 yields 1.8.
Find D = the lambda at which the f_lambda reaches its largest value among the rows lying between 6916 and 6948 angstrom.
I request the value 6924.20 angstrom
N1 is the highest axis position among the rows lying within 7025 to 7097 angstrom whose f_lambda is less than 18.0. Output 7095.28 angstrom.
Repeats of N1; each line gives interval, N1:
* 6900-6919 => 6917.83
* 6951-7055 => 7046.44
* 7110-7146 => 7141.17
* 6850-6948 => 6946.56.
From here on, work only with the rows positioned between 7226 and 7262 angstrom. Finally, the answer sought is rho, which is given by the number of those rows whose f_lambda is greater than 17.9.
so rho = 1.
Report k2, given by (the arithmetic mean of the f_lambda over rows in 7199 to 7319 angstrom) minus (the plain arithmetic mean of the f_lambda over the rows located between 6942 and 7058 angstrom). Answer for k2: 0.1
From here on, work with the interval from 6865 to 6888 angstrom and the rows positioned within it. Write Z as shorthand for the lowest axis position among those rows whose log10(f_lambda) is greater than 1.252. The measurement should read 6886.04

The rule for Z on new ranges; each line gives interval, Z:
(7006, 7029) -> 7017.29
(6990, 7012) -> 6994.71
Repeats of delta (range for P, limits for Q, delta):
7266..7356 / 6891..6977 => 51.6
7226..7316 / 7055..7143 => 51.6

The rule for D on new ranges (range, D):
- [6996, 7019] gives 7017.29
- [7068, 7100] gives 7069.19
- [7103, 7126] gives 7121.47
